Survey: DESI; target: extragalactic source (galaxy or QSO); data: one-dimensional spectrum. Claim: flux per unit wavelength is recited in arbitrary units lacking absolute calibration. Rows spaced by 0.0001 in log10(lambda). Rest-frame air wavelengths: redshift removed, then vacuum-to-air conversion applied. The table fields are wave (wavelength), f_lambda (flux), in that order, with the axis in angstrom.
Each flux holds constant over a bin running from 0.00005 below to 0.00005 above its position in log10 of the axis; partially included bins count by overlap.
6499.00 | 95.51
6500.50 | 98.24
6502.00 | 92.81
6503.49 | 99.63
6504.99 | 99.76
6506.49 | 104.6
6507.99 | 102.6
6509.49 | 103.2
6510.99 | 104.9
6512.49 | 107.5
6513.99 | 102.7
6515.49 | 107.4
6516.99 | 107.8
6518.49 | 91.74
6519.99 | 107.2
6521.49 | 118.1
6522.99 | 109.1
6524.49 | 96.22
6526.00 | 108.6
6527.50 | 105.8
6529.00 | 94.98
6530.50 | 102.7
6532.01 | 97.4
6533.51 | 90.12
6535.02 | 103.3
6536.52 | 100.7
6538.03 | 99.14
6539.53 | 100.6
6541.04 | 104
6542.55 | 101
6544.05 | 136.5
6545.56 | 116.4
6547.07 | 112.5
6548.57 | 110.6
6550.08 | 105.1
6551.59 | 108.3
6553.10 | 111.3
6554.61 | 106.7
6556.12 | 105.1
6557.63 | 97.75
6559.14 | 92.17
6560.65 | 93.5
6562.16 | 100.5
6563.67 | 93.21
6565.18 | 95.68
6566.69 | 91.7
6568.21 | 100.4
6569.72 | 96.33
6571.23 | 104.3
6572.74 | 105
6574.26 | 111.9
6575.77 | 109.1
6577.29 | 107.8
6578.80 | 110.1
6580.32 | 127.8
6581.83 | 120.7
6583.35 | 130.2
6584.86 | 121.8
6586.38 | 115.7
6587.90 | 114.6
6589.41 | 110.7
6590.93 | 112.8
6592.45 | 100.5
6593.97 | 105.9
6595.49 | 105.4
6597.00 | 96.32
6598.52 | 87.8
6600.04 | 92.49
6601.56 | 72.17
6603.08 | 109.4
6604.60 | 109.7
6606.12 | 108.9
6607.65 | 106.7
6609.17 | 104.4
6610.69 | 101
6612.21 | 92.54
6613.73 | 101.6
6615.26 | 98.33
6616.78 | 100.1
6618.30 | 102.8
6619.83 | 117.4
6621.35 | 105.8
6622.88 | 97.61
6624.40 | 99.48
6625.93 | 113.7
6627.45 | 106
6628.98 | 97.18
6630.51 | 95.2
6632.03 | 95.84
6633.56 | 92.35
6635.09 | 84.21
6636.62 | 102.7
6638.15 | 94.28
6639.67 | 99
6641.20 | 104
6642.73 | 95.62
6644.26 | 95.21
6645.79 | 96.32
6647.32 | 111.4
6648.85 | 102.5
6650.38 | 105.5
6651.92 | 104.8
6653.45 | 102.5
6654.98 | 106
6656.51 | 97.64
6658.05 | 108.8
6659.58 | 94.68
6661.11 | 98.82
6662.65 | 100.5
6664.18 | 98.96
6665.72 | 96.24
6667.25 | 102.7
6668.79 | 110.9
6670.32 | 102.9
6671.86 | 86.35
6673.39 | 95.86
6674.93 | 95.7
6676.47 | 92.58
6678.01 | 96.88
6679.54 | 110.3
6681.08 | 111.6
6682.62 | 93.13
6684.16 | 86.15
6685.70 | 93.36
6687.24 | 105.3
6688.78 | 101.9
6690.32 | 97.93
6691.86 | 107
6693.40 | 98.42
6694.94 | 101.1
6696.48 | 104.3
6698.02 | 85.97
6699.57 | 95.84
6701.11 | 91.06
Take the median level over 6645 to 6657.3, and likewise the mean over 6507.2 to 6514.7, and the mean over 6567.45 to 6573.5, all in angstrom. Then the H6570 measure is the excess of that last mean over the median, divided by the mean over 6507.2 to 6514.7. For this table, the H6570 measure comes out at -0.02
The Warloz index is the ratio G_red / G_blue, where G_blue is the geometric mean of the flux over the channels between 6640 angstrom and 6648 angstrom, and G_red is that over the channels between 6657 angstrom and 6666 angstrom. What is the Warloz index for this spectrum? 0.99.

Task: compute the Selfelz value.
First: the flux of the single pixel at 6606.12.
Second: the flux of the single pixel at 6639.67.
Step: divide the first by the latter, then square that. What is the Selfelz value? 1.21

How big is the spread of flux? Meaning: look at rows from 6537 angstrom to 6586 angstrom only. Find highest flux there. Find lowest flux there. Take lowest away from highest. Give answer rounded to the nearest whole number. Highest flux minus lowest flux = 45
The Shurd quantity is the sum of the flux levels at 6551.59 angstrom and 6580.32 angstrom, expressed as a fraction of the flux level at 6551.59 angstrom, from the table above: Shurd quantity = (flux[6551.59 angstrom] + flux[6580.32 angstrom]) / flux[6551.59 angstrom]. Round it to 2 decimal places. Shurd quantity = 2.18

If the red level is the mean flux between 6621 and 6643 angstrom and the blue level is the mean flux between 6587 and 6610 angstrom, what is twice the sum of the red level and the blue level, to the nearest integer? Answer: 403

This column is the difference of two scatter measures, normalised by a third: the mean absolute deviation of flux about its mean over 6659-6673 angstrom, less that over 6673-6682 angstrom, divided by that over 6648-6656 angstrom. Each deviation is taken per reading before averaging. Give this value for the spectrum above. -1.71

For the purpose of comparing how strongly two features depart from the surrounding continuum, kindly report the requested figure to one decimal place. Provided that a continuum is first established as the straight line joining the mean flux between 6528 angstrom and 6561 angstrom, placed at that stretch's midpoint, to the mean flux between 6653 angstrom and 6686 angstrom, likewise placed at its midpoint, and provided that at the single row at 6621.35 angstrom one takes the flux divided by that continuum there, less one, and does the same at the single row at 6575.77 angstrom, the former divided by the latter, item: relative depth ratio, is 0.8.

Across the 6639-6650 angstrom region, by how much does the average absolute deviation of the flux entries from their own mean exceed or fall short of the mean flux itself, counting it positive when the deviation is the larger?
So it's -96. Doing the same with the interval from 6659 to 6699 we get -93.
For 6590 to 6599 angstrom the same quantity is -95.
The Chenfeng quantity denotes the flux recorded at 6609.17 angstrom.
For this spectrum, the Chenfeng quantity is 104.4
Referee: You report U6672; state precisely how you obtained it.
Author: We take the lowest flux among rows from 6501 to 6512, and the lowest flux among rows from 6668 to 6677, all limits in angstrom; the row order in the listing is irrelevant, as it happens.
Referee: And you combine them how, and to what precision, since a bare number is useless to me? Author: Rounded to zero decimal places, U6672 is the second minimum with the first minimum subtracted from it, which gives -6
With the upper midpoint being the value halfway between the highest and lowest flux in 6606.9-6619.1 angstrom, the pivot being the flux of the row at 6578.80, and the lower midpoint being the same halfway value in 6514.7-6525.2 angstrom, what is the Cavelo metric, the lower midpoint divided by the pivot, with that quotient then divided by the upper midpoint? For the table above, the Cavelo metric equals 0.0096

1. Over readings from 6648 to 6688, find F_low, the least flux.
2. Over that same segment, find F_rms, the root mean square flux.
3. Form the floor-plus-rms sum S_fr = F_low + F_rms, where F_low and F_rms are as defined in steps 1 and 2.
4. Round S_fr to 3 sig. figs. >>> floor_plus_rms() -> 186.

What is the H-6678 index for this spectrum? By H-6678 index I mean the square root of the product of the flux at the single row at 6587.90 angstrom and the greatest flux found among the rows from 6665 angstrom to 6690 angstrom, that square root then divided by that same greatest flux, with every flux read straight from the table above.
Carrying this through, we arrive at 1.01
